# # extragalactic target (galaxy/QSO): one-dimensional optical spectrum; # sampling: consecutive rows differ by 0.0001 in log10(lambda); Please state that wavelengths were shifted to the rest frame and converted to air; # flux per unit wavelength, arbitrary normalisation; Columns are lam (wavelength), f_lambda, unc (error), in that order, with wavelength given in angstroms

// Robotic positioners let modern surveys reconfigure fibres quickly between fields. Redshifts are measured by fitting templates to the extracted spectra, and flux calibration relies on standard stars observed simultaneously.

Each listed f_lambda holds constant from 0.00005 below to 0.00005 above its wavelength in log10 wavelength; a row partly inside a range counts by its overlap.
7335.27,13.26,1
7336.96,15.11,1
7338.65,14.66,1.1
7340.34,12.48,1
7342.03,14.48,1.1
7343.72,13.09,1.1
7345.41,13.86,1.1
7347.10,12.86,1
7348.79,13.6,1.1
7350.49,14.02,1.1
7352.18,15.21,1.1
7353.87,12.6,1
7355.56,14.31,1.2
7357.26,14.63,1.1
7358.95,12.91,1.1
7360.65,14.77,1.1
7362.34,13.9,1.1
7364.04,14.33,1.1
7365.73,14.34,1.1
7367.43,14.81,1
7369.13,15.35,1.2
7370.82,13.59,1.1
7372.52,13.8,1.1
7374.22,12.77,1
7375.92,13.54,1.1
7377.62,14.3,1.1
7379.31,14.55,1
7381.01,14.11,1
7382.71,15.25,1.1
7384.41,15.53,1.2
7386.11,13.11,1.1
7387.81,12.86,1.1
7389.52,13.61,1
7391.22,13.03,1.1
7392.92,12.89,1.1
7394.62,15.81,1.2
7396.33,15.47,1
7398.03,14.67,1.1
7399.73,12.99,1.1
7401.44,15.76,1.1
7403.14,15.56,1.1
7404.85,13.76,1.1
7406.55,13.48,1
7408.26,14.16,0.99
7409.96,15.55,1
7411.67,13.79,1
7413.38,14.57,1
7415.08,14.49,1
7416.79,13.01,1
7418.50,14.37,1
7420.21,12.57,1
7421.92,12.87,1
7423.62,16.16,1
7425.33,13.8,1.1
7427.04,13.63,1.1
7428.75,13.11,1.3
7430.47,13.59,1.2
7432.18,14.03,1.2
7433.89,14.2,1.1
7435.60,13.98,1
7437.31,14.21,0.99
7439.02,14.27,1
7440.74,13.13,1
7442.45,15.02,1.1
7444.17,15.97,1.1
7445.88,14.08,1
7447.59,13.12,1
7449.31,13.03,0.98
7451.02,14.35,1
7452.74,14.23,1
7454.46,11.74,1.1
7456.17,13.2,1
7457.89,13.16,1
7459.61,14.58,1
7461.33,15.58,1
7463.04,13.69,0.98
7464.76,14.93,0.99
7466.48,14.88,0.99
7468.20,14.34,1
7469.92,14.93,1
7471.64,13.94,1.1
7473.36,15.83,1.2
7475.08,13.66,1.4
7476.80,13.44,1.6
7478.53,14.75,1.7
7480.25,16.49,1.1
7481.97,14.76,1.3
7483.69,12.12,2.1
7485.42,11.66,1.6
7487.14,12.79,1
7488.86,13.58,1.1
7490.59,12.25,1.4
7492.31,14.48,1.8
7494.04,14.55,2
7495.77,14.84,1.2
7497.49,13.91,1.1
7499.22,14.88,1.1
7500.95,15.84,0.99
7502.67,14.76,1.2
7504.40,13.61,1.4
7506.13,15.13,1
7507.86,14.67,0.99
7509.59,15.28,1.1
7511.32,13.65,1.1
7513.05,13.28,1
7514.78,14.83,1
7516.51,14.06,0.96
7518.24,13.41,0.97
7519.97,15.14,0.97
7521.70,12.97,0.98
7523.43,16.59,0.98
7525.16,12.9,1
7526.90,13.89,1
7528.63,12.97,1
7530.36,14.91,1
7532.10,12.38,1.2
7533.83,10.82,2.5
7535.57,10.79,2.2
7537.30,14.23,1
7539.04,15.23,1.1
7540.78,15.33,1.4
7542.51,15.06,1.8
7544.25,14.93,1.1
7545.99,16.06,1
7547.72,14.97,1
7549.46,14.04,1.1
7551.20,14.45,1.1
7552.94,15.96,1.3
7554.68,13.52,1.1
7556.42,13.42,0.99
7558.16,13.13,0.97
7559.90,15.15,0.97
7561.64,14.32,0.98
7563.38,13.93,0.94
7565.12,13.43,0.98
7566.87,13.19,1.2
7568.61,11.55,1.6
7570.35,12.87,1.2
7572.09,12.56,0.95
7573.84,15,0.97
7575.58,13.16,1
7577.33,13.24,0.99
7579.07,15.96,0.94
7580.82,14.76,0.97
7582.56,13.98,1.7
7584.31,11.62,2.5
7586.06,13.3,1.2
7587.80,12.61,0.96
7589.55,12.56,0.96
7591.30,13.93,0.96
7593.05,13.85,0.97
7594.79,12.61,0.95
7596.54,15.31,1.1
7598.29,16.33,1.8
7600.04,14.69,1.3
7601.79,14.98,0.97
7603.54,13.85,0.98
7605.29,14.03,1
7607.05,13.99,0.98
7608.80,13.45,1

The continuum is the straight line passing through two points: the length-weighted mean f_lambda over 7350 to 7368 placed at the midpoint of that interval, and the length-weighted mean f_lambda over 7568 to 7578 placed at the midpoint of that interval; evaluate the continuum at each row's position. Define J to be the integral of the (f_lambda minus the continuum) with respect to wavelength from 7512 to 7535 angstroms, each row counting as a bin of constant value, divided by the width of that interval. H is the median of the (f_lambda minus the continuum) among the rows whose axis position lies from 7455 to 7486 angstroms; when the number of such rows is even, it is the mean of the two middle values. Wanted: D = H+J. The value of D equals 1.14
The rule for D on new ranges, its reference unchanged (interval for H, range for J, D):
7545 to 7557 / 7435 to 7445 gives 1.92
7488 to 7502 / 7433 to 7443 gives 1.36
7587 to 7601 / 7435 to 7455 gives 1.11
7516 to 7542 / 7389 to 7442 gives 0.77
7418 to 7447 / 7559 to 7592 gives 0.68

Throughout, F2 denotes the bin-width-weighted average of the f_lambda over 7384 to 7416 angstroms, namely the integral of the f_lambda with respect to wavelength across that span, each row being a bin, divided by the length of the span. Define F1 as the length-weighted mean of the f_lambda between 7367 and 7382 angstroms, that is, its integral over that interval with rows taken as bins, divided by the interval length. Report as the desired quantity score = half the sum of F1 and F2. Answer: 14.2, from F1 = 14.1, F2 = 14.2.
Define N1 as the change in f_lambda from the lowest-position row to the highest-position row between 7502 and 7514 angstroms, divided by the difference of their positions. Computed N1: -0.14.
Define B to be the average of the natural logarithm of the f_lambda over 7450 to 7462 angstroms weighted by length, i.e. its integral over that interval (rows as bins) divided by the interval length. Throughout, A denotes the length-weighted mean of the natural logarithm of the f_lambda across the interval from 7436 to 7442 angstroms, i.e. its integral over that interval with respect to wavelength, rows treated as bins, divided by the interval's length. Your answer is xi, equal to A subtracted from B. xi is -0.02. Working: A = 2.64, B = 2.620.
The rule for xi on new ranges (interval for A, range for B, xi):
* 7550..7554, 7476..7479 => -0.07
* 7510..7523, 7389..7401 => 0.00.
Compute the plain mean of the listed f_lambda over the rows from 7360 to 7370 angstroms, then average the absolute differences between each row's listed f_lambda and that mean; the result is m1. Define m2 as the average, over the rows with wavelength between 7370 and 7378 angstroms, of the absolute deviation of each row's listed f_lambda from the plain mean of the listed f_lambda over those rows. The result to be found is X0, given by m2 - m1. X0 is 0.0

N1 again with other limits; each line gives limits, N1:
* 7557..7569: -0.15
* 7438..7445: 0.33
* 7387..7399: 0.18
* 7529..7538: -0.10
